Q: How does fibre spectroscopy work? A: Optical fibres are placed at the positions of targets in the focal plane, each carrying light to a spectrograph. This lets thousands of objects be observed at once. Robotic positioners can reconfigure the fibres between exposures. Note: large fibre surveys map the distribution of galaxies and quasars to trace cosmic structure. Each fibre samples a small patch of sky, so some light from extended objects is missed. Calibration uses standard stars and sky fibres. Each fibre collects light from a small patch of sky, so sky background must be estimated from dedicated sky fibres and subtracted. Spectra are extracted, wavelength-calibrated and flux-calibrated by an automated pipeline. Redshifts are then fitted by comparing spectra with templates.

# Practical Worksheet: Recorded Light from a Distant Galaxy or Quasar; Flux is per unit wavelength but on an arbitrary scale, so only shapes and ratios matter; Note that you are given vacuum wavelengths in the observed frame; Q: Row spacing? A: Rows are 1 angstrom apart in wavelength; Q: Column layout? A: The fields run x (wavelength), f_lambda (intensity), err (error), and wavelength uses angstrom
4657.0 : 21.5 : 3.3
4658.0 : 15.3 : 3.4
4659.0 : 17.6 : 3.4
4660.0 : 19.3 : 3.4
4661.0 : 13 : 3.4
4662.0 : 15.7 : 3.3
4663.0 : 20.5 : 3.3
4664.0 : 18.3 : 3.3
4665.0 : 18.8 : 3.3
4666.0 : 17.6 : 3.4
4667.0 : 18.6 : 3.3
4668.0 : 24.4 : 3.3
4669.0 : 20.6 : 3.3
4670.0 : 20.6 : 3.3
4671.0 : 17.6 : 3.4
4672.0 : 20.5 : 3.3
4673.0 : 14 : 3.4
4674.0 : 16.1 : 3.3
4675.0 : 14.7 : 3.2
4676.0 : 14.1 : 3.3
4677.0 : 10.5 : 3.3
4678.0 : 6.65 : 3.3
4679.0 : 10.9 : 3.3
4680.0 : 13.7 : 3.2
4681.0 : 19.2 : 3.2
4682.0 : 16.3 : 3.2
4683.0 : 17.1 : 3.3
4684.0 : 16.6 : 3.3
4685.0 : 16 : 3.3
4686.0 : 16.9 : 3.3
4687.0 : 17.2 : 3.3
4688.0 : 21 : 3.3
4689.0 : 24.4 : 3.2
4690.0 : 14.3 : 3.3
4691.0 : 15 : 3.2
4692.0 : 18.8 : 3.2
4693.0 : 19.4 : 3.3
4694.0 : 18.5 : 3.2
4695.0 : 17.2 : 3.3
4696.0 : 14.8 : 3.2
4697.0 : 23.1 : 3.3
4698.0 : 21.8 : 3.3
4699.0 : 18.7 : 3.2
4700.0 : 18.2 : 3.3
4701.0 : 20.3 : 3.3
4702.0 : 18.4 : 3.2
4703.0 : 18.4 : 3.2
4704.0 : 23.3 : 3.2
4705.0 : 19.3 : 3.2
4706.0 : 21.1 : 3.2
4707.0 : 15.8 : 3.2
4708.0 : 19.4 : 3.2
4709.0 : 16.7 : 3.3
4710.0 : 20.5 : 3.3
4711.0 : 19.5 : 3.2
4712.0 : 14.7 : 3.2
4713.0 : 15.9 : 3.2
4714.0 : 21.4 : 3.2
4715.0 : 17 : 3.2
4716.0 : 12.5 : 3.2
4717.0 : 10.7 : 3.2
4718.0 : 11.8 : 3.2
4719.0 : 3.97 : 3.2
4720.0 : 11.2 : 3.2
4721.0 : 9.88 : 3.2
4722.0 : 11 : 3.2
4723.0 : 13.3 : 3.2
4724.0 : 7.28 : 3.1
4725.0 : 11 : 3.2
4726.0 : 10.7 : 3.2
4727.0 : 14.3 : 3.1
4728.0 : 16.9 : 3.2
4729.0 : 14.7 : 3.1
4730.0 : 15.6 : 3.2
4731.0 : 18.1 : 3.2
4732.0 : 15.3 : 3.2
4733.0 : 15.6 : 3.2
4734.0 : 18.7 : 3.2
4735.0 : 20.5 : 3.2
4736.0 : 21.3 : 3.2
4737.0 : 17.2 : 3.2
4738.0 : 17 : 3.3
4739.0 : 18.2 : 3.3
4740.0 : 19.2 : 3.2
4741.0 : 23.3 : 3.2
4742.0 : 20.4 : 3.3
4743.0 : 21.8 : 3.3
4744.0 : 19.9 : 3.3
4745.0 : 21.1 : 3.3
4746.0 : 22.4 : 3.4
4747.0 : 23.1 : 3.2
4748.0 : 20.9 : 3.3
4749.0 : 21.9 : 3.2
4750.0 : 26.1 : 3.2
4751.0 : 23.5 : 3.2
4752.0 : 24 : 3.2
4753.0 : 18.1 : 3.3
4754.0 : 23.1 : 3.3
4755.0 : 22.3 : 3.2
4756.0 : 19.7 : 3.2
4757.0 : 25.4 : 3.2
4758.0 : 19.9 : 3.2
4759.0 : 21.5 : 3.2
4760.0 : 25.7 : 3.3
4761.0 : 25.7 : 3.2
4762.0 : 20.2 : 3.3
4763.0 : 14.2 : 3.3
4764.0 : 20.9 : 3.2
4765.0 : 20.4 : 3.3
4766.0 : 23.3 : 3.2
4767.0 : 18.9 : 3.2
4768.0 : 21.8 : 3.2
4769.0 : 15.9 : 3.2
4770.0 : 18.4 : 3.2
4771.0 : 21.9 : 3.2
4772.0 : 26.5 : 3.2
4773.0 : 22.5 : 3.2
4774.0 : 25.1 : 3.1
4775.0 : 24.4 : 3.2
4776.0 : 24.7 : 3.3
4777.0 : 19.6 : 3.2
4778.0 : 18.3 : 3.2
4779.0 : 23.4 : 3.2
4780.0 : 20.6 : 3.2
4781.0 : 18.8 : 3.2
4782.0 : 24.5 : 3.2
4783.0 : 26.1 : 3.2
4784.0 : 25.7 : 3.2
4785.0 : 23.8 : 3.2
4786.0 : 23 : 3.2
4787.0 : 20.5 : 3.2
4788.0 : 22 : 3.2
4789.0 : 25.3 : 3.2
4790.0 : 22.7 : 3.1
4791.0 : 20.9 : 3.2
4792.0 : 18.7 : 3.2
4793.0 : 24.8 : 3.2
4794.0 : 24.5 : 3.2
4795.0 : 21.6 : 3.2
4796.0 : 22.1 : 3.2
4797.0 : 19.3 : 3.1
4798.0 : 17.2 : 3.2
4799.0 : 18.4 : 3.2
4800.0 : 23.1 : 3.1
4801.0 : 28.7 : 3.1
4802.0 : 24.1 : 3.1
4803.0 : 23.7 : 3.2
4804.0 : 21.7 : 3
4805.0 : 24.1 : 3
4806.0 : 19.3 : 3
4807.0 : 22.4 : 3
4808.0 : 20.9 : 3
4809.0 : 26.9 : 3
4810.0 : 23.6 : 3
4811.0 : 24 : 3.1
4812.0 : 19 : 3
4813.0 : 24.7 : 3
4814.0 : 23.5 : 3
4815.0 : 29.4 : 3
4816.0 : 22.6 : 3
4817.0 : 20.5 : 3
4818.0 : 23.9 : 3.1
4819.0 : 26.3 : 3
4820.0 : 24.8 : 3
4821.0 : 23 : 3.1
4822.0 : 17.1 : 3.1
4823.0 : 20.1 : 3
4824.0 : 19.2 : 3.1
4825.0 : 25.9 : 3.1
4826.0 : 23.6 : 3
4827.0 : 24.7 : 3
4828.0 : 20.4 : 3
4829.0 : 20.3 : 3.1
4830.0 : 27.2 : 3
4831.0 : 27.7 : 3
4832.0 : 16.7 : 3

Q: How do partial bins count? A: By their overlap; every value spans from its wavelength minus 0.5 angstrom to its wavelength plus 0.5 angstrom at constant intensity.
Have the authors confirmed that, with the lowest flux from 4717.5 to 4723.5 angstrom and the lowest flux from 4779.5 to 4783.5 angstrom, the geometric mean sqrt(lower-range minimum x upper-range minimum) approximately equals 8.6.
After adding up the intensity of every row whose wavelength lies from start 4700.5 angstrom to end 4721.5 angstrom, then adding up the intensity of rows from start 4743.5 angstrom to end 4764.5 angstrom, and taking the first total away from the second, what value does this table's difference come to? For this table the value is 118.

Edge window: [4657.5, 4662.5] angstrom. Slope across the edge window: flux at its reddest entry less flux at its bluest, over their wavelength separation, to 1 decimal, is 0.1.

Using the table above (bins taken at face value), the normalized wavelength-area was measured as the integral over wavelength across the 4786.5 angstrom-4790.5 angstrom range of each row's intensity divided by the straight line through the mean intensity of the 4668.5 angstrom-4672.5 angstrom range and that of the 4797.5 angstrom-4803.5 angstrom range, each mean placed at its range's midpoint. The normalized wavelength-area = 4.1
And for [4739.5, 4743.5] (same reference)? 4.0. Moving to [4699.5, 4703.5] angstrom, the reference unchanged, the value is 3.7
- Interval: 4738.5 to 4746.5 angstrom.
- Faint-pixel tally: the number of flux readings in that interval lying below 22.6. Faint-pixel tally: 7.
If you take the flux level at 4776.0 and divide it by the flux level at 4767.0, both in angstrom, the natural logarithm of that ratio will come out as 0.27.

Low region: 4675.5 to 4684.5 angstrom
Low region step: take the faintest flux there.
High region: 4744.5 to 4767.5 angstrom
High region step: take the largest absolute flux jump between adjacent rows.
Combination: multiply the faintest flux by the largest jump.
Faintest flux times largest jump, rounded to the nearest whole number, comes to 45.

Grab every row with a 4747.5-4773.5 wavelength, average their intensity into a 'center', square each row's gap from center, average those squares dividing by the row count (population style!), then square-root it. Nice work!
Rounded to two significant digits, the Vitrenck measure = 3.0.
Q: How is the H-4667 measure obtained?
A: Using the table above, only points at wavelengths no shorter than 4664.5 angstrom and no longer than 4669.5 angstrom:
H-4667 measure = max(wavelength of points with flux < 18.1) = 4666.0 angstrom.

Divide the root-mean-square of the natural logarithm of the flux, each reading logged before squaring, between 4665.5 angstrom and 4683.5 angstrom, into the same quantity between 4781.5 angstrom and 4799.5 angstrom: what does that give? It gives 1.12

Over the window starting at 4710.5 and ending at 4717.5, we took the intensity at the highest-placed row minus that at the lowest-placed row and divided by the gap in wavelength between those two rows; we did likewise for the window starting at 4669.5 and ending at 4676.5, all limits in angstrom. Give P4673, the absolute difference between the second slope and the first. 0.38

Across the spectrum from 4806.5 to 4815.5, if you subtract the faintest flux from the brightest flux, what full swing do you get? 10.4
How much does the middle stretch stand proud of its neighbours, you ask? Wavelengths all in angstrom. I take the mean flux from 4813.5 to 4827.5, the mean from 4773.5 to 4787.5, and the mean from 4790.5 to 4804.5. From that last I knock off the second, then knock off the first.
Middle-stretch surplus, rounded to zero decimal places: -24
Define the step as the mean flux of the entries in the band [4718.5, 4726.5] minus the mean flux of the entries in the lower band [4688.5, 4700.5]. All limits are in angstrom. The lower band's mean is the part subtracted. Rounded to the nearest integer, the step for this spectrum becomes -9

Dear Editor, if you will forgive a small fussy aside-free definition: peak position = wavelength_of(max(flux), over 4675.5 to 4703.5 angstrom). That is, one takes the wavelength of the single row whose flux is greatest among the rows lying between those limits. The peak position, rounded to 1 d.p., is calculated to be 4689.0 angstrom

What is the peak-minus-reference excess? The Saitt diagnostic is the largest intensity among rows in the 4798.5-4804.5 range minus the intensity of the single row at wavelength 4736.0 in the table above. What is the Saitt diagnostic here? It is 7.4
